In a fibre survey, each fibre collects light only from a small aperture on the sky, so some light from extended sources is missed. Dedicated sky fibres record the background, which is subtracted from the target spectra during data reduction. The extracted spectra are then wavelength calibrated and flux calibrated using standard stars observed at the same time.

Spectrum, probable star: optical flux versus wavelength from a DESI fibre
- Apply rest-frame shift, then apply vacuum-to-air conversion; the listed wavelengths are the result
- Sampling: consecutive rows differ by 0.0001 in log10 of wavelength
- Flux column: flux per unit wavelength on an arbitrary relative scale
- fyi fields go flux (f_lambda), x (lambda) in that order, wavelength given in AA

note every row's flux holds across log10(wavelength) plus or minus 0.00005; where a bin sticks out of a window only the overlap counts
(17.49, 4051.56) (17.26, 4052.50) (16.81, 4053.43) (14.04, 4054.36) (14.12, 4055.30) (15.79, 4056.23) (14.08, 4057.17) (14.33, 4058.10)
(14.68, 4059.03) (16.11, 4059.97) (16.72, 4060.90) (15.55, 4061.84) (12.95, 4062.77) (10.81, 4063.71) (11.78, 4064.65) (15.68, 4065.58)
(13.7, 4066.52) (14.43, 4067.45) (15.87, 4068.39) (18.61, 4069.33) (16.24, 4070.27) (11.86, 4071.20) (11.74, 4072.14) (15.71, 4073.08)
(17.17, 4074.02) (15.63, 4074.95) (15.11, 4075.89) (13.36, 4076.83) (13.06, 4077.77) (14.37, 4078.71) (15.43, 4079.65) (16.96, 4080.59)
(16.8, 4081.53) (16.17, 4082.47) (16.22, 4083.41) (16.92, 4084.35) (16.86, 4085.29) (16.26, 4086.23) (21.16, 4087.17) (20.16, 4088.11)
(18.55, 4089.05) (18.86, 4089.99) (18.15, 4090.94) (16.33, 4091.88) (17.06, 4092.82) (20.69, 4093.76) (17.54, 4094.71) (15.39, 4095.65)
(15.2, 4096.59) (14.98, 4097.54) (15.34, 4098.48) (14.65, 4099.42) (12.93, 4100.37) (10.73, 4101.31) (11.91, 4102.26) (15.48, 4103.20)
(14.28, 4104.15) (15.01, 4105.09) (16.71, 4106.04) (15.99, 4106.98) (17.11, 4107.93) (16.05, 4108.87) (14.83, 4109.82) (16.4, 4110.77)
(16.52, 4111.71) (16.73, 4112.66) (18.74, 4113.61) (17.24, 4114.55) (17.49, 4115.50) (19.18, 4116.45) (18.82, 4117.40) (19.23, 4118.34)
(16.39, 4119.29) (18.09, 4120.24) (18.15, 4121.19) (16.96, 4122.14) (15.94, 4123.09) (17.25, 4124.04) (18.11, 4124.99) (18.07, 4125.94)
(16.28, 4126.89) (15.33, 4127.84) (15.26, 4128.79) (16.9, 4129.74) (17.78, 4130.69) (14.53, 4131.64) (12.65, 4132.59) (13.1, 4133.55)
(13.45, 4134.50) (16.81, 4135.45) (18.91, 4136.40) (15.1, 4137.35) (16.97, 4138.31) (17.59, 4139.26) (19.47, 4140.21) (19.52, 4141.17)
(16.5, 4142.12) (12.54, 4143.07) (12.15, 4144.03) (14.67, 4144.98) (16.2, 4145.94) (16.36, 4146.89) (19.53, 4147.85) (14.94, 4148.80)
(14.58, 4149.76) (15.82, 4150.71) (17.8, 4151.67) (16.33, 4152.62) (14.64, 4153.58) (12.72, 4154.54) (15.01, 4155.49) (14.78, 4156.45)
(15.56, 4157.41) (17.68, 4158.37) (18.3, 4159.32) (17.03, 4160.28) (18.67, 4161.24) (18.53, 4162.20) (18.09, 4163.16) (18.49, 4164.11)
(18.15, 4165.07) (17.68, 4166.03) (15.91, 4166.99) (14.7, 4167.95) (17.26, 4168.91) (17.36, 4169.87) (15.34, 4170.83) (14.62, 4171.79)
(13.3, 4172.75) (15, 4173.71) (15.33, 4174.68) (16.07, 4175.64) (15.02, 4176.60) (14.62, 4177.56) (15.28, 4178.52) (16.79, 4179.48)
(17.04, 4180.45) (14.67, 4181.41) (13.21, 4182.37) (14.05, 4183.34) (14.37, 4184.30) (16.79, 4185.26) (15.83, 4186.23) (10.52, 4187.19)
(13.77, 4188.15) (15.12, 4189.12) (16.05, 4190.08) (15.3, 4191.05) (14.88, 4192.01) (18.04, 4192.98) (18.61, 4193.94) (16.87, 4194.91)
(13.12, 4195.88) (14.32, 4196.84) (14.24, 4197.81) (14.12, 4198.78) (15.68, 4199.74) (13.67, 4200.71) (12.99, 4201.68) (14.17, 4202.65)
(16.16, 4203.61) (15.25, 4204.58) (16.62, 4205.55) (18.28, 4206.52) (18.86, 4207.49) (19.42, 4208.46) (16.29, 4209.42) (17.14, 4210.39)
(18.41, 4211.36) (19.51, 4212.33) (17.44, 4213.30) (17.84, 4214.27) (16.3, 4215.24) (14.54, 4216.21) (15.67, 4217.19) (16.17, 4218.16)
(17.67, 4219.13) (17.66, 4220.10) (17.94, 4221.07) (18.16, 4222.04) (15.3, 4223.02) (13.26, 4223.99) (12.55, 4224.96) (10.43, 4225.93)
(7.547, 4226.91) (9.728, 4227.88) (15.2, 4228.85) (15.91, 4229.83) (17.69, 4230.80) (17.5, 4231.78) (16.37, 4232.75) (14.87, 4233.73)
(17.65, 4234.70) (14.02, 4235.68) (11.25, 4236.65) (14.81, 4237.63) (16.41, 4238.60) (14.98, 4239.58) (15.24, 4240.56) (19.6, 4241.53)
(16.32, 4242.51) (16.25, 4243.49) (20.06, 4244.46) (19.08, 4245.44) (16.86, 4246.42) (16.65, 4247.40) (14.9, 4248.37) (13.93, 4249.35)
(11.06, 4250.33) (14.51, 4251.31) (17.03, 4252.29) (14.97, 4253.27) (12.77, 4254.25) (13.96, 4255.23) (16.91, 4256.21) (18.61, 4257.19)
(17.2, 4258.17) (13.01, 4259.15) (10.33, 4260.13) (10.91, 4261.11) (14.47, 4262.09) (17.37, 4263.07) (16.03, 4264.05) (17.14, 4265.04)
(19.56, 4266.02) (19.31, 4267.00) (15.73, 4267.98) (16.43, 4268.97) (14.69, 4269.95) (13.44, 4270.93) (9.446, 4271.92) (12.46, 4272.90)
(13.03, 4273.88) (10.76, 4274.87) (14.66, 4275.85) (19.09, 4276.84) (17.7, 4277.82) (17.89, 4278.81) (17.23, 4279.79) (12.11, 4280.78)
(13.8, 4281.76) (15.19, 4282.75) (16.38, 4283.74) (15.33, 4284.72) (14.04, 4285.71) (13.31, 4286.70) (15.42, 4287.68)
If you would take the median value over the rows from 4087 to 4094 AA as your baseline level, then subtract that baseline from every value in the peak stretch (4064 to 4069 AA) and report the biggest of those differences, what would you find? -2.8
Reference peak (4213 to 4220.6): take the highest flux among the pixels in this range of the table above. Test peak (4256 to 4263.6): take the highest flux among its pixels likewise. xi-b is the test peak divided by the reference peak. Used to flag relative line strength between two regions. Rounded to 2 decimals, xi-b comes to 1.04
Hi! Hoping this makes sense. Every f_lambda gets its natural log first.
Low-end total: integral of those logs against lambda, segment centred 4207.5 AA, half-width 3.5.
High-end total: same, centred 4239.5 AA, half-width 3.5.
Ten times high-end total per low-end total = 9.6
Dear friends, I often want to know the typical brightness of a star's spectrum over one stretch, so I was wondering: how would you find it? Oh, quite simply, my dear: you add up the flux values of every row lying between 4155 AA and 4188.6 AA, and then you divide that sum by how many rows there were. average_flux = 15.9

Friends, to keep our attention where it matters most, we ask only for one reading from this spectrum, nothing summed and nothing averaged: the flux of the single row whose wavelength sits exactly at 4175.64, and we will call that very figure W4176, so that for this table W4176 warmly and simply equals 16.07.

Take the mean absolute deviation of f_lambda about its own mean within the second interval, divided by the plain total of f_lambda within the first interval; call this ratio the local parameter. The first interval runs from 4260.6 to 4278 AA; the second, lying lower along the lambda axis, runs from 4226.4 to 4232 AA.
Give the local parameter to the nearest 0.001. 0.013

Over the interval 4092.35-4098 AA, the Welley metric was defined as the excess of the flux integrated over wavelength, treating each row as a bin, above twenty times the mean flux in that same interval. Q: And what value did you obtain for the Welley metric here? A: -241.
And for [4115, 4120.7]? -260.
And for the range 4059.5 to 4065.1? -201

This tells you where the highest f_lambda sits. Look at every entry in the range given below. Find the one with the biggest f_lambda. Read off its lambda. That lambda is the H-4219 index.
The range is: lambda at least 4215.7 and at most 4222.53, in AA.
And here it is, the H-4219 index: 4222.04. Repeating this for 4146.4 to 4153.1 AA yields 4147.85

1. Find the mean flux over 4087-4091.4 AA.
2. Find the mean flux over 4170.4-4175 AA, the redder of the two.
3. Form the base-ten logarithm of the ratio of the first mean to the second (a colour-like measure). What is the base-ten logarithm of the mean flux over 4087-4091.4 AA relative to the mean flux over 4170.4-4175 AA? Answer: 0.12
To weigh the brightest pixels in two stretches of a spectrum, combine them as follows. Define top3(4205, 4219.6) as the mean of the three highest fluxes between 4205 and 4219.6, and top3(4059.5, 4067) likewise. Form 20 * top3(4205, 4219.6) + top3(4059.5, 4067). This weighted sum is 401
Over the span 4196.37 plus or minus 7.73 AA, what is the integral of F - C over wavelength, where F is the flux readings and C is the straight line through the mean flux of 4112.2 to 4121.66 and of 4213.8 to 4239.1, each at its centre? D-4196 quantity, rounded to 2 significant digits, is -11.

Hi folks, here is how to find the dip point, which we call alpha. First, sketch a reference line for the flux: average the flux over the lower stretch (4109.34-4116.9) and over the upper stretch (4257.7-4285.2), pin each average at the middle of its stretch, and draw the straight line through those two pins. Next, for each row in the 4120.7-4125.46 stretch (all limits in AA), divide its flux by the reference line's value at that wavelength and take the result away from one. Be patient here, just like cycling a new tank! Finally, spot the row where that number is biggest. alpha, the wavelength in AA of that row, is 4123.09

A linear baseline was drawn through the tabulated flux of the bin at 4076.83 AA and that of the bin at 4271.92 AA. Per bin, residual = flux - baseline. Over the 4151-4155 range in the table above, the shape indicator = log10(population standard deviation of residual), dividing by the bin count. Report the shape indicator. 0.27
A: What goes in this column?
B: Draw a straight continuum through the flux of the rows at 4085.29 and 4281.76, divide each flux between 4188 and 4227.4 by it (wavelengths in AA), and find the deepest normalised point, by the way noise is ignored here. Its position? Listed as 4226.91 AA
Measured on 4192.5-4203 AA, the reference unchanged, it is 4201.68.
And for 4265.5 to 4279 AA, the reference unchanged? 4271.92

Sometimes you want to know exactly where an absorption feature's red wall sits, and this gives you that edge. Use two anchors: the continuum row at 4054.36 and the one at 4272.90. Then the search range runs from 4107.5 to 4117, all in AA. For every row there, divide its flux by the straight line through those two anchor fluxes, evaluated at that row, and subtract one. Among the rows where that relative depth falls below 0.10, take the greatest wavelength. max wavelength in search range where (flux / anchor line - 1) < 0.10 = 4109.82 AA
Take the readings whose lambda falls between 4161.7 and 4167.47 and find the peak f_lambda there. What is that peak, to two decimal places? 18.53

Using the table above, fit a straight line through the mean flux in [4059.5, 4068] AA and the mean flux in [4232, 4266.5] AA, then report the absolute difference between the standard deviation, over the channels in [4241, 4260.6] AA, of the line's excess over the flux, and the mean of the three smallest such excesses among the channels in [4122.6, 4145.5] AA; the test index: 7.2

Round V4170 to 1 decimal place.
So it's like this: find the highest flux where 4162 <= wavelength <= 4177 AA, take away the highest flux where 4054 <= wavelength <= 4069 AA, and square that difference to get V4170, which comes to 3.3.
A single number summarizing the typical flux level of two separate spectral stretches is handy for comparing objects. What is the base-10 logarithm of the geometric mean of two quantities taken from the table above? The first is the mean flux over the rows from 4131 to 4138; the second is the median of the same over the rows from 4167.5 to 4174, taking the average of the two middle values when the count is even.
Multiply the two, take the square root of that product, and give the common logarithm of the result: 1.18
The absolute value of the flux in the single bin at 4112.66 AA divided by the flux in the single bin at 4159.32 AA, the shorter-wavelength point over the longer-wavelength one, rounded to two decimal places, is 0.91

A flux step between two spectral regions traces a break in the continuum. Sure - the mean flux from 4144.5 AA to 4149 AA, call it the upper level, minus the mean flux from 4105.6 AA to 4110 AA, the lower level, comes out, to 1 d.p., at 0.2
